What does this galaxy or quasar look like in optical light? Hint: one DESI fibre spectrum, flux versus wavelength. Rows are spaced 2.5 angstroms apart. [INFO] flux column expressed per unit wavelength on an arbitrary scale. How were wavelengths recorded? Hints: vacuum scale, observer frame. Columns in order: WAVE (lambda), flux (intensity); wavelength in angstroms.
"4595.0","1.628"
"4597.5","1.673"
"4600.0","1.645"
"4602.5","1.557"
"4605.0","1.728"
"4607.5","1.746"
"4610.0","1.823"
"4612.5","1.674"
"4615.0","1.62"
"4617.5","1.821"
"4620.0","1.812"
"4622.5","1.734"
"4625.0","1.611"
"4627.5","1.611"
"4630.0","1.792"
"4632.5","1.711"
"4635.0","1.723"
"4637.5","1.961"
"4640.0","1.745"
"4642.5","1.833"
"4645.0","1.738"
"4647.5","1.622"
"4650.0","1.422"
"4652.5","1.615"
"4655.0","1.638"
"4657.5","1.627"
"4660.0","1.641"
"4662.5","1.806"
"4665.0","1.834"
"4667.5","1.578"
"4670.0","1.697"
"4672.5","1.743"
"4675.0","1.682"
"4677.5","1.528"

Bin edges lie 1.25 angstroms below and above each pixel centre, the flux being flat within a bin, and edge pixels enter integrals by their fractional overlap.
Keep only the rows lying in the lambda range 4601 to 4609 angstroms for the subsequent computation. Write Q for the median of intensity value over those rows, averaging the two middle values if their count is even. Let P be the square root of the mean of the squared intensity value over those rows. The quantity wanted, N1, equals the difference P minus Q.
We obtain -0.049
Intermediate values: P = 1.68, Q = 1.73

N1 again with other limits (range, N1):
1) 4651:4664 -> 0.029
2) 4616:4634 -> -0.005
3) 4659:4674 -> -0.001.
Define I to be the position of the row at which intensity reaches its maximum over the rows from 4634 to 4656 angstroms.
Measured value 4637.5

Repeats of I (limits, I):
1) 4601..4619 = 4610.0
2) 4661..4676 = 4665.0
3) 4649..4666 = 4665.0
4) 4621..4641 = 4637.5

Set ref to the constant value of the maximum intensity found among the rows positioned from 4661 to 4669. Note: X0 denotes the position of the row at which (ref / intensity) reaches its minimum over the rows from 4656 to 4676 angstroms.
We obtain 4665.0 angstroms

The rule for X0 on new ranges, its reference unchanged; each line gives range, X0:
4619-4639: 4637.5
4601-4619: 4610.0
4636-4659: 4637.5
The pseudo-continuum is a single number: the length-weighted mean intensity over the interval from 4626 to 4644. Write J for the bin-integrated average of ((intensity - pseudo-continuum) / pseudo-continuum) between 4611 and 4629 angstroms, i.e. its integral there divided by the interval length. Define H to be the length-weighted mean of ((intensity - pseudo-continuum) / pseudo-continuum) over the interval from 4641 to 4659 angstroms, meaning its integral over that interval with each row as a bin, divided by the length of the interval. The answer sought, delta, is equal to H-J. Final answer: -0.03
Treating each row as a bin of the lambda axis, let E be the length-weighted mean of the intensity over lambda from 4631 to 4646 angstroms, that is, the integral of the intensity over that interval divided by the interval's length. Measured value 1.79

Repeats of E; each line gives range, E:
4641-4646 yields 1.79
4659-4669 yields 1.72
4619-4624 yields 1.76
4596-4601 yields 1.66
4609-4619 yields 1.73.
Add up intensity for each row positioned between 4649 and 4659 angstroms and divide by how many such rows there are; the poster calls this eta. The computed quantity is 1.58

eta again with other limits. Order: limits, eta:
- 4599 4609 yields 1.67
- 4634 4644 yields 1.82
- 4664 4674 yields 1.71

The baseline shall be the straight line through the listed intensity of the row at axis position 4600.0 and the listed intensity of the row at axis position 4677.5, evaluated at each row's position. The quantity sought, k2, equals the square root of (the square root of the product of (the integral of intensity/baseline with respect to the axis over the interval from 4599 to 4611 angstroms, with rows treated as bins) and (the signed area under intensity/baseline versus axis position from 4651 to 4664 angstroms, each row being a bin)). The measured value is 3.63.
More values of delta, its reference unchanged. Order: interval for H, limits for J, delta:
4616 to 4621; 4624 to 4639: 0.04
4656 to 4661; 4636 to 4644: -0.12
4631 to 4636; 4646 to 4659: 0.07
